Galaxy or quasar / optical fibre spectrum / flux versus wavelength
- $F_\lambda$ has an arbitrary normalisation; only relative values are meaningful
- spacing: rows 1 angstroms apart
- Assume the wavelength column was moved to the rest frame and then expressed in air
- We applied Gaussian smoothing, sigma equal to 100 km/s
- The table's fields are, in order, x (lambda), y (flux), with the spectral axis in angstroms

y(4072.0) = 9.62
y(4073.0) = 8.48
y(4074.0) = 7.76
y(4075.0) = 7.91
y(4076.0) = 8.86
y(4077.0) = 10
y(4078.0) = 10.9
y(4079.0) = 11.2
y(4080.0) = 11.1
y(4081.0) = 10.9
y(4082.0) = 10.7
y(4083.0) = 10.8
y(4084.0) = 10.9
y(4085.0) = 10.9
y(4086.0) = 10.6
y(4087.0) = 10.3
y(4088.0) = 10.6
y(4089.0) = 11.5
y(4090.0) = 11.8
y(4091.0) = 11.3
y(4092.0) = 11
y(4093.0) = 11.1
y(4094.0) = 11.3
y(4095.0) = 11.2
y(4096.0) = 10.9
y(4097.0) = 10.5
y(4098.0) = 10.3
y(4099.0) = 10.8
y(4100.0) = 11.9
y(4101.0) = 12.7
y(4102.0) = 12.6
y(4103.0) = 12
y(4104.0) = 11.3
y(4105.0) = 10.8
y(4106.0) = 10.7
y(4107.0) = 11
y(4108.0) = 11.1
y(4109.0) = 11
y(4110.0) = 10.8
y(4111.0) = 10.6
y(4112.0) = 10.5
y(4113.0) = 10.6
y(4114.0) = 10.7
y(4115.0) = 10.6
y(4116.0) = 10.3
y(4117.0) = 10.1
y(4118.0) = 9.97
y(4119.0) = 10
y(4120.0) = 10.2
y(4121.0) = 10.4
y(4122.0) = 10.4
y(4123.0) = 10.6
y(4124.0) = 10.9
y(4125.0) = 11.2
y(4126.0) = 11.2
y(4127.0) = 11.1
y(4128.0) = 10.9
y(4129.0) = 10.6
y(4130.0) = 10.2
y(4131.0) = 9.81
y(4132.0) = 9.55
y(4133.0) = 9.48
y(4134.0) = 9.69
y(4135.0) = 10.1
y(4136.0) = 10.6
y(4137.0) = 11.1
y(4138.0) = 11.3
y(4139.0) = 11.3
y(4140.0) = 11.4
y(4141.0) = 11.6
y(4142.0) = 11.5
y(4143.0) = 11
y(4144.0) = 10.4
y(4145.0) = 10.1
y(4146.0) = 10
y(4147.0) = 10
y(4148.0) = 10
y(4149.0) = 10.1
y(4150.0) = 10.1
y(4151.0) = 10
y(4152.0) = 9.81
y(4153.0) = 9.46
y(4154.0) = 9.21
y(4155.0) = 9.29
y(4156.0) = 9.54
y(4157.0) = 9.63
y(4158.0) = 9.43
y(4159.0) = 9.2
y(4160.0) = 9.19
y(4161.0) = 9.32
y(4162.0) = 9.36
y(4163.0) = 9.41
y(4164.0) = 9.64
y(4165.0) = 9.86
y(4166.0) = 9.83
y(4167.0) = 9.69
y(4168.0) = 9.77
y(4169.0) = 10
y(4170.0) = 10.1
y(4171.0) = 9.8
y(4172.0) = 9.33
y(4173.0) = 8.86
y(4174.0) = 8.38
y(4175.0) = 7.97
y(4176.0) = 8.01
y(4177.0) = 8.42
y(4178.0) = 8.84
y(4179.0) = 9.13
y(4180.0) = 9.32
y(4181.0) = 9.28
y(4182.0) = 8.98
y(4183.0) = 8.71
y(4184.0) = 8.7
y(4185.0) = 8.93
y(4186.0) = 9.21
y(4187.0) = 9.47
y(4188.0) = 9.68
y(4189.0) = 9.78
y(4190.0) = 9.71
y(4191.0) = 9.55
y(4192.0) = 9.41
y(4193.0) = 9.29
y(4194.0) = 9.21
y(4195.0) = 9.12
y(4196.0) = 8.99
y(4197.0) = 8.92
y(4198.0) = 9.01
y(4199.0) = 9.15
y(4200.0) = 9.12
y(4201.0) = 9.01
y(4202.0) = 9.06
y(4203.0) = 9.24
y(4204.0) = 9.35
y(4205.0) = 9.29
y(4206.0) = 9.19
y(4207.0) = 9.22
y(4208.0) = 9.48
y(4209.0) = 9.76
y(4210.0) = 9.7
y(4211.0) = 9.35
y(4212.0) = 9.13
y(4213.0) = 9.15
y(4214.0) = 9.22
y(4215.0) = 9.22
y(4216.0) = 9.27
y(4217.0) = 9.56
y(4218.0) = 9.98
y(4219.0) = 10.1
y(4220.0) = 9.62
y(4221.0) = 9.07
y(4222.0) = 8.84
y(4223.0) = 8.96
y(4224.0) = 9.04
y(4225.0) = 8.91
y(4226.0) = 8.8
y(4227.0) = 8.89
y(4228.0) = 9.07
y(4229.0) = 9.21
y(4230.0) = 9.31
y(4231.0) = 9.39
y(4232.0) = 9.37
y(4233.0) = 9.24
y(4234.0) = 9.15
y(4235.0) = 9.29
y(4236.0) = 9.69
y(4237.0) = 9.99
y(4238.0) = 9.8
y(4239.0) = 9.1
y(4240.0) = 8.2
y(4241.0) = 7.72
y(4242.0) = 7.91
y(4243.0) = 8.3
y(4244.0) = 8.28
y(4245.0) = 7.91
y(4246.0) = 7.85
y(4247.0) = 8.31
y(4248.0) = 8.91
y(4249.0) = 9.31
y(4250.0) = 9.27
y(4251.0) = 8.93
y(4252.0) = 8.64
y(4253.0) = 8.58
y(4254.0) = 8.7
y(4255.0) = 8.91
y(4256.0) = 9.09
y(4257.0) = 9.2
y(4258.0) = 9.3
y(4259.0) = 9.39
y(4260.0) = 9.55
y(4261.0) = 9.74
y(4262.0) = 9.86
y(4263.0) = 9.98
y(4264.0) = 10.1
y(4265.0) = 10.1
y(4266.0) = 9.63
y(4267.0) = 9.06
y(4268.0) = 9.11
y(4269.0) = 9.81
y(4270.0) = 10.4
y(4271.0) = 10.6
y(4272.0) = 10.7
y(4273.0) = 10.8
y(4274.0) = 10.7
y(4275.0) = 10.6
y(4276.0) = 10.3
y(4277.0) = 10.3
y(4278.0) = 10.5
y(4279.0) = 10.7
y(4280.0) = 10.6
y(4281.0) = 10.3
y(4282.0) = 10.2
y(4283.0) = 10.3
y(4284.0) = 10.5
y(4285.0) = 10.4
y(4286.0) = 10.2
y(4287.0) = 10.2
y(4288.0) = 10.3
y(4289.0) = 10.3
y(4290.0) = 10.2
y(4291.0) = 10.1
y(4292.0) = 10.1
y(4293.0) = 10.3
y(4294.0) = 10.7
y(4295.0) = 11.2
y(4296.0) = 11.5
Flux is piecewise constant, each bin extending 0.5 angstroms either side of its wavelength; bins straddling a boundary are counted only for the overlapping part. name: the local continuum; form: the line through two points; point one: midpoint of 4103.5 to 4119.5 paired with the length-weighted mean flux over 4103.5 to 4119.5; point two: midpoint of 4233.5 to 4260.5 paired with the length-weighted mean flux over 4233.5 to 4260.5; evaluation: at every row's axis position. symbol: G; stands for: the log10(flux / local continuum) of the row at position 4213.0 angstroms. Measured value -0.01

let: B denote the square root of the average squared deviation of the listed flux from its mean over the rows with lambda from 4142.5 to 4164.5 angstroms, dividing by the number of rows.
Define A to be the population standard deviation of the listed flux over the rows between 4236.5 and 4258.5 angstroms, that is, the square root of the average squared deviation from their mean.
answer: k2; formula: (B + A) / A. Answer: 1.7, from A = 0.61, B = 0.45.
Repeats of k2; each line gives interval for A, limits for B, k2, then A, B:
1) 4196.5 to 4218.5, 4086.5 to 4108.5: 3.5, 0.26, 0.64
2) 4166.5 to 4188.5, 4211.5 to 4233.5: 1.6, 0.59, 0.33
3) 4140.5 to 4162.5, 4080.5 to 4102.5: 1.9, 0.68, 0.63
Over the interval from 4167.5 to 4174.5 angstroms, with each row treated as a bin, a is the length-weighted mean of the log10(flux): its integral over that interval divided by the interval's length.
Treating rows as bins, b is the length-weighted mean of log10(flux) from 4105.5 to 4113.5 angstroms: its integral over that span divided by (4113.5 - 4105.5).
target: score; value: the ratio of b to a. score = 1.06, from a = 0.98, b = 1.03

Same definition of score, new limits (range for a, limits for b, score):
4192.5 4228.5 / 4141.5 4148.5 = 1.05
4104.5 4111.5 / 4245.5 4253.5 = 0.91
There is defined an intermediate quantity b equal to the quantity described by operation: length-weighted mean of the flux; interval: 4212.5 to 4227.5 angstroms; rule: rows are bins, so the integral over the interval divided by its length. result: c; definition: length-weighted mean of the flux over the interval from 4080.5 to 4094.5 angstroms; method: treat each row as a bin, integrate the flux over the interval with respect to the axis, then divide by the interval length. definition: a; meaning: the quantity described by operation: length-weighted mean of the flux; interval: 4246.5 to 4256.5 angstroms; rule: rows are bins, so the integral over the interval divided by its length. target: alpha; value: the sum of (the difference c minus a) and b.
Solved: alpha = 11.4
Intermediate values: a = 8.9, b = 9.2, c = 11.0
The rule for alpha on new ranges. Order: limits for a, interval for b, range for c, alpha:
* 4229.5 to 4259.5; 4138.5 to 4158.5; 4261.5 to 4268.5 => 11.0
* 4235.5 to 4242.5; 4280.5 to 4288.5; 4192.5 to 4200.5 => 10.5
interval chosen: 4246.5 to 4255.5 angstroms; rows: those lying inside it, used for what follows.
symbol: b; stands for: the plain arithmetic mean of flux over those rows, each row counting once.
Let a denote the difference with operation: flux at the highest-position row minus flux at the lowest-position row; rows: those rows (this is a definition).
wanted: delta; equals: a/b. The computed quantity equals 0.07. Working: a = 0.6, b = 8.8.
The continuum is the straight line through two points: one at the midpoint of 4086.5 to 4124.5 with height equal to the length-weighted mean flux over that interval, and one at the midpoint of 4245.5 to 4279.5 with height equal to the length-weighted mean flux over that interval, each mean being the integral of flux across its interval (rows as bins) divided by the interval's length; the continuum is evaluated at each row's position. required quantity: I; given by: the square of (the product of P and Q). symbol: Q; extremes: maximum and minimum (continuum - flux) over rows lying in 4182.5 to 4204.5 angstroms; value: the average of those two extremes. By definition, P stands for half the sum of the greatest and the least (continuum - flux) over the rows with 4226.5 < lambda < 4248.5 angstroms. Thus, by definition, 0.91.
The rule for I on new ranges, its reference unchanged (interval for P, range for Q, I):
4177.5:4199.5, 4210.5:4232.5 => 0.24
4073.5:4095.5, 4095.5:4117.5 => 0.48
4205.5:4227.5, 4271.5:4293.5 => 0.24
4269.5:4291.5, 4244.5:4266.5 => 0.48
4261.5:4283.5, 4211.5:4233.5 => 0.03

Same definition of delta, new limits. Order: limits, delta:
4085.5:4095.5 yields 0.05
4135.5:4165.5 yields -0.07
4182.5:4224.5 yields 0.04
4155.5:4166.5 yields 0.03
